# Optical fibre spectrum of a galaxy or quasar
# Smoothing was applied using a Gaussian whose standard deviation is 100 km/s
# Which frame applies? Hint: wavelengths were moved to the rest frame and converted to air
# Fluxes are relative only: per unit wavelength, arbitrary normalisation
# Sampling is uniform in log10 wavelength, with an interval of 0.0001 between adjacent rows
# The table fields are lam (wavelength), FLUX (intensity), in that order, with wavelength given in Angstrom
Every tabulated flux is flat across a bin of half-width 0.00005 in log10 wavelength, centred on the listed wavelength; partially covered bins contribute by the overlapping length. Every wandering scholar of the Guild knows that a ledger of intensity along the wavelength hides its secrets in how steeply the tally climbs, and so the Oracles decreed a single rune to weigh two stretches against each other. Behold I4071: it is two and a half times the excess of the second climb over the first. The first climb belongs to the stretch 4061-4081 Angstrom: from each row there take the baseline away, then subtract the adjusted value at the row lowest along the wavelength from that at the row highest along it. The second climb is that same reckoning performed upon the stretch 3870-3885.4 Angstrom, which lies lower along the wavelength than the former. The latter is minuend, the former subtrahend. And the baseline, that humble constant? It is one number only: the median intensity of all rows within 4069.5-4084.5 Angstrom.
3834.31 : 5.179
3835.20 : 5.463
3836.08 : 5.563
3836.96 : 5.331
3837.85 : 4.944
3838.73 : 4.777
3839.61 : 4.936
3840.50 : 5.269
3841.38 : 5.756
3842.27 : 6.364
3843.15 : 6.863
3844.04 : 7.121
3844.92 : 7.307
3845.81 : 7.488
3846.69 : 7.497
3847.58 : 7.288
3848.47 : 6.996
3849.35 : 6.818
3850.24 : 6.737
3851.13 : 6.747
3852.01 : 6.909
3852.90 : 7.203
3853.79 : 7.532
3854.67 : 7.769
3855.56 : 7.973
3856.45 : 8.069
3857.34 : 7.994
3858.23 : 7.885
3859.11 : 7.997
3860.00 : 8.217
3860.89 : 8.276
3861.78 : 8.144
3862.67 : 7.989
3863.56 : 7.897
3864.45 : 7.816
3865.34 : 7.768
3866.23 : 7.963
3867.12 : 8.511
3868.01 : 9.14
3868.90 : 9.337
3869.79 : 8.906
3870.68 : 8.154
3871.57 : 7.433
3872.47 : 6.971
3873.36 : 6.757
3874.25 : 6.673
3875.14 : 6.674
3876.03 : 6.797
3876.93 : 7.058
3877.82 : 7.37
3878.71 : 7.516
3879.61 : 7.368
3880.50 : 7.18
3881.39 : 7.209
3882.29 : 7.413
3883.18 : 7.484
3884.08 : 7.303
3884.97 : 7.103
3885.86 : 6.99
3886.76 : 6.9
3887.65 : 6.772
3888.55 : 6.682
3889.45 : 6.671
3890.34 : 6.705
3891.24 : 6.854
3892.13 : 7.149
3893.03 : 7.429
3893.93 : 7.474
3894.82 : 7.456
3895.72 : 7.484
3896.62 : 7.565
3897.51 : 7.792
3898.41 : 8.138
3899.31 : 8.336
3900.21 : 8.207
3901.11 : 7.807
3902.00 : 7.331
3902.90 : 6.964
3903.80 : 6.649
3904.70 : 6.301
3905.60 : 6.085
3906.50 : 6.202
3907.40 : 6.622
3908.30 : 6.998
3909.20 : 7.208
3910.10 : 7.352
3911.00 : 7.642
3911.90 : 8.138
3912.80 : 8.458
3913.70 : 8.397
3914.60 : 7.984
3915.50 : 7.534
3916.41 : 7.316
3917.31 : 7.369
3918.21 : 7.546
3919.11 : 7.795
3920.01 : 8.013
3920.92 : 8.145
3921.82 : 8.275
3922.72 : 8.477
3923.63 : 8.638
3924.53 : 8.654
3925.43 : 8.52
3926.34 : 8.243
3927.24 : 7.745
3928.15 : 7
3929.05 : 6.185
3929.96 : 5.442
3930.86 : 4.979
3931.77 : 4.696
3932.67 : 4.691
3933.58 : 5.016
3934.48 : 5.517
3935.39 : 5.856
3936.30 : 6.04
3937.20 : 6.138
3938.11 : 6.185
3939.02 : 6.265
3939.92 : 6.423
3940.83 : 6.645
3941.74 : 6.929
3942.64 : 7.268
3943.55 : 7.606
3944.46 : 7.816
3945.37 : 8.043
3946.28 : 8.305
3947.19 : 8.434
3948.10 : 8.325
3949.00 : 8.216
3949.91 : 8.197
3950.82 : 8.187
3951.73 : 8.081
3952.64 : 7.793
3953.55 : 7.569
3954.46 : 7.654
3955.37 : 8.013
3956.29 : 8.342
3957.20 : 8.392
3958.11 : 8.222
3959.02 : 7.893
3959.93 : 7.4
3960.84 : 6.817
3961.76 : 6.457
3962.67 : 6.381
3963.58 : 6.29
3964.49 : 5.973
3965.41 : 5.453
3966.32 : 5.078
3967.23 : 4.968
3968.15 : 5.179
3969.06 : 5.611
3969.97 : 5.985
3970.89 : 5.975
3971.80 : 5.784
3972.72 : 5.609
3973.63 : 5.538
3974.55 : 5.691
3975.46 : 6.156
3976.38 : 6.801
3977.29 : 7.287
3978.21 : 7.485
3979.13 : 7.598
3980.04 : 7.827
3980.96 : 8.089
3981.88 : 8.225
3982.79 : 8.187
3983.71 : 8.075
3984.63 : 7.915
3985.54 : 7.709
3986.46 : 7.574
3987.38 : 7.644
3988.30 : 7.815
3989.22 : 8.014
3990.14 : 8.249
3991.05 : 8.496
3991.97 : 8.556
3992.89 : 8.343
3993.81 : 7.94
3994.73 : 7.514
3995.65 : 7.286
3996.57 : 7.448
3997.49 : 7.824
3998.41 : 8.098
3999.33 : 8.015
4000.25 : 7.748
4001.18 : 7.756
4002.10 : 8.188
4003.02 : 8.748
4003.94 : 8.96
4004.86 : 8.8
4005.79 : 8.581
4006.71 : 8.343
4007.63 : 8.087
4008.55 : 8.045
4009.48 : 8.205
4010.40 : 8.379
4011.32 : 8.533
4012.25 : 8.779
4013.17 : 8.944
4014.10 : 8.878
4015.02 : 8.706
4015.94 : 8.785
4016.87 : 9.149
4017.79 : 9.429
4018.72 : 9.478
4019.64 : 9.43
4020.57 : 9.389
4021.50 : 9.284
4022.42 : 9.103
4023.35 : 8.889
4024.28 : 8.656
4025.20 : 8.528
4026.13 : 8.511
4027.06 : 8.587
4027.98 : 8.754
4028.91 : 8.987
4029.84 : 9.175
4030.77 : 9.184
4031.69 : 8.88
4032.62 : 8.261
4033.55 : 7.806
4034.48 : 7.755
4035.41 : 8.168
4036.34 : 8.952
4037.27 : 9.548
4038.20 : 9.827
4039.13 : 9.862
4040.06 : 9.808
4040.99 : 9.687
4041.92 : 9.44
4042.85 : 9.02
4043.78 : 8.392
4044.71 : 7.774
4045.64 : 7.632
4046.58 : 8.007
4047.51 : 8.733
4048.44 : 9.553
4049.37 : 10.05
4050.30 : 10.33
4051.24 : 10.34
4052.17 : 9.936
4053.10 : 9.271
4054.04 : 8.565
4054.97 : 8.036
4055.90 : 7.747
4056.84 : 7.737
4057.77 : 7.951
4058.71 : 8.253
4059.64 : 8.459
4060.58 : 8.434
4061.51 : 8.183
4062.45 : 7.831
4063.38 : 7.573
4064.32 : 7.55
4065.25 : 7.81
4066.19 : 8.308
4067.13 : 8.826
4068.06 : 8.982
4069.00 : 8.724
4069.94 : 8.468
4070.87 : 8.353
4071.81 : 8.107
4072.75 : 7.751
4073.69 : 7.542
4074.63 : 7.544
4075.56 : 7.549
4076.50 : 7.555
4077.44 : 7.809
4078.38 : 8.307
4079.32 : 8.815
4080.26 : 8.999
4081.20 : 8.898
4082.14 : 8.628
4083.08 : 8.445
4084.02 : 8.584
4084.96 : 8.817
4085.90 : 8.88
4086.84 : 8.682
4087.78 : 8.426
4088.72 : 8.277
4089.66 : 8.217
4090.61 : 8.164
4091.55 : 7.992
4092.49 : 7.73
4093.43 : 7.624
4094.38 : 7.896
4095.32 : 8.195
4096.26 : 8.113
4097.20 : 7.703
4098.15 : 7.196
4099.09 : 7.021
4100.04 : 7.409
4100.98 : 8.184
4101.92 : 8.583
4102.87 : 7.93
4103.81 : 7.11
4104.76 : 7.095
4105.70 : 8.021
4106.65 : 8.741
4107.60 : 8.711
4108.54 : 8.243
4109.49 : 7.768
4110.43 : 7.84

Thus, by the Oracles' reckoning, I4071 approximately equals -5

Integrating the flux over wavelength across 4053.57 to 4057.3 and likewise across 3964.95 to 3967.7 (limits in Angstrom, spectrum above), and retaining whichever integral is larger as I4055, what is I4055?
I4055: 30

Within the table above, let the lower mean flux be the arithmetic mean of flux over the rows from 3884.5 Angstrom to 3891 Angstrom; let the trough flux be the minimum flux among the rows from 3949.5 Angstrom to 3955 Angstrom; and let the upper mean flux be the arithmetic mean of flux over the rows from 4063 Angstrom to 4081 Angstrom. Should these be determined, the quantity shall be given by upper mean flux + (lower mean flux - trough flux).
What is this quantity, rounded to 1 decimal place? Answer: 7.4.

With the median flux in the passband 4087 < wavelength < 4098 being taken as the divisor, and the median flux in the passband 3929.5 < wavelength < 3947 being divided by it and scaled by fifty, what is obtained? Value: 38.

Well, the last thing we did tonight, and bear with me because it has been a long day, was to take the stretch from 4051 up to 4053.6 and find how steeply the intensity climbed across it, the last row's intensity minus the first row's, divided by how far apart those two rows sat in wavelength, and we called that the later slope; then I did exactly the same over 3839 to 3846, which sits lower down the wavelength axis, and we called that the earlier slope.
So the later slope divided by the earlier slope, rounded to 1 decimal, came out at -1.4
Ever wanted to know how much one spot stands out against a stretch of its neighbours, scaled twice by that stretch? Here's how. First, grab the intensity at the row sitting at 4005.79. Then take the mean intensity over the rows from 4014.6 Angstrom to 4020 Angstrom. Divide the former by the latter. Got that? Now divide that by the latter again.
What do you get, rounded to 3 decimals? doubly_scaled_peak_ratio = 0.102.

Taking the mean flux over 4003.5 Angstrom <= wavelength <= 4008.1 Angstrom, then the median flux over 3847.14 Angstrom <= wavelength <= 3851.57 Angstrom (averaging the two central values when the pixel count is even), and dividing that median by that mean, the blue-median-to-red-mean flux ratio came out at 0.80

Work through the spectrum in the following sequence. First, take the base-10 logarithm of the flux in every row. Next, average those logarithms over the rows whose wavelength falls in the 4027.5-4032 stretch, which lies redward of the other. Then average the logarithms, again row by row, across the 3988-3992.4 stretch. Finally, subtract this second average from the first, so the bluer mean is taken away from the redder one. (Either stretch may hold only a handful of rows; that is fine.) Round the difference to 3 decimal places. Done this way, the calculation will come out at 0.039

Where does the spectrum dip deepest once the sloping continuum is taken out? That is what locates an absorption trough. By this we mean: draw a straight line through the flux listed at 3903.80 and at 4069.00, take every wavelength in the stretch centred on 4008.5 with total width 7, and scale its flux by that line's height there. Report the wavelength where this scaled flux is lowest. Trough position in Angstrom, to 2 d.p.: 4008.55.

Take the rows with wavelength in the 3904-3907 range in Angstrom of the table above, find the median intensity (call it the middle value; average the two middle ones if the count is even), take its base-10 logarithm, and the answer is 0.79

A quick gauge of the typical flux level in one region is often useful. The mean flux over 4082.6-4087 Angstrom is 8.7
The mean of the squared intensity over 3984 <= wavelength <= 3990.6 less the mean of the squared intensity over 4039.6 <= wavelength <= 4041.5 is -33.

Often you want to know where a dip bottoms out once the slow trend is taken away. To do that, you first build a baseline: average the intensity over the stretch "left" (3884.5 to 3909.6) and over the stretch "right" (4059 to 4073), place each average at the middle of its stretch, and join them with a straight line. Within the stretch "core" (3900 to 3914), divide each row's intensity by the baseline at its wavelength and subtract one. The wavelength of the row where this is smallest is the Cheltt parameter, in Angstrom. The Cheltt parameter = 3905.60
